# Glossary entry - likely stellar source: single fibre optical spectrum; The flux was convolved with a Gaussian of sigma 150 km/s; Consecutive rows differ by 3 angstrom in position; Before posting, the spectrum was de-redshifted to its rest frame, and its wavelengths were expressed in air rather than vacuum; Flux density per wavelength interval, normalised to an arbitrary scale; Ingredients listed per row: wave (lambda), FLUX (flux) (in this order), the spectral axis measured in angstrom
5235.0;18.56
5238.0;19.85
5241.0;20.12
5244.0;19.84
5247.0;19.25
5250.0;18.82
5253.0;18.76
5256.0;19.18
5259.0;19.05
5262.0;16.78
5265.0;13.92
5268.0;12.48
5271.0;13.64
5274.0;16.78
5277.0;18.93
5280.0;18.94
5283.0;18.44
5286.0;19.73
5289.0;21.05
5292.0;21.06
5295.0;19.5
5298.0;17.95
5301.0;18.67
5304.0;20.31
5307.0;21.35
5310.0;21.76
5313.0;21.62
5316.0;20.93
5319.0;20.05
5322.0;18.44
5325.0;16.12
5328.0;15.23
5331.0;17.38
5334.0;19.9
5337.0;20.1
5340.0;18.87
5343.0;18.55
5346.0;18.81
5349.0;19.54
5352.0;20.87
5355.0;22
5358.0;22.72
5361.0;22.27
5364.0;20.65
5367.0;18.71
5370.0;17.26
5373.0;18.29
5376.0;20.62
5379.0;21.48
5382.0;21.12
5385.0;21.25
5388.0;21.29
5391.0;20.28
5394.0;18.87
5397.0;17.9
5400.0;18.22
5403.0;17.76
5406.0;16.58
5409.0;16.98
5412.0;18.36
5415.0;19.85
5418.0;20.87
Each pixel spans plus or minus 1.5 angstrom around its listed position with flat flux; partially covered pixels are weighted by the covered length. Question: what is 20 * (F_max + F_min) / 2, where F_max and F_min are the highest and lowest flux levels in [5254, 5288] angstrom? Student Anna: 322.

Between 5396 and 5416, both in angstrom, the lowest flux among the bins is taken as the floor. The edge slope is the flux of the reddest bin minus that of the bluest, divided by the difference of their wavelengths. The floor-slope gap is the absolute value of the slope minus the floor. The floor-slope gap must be 16.5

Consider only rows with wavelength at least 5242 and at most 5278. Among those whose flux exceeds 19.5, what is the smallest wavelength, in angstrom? 5244.0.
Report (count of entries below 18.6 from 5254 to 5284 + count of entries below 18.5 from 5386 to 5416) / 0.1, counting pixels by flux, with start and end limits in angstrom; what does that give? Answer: 120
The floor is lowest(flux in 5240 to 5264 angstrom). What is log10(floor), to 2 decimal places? 1.22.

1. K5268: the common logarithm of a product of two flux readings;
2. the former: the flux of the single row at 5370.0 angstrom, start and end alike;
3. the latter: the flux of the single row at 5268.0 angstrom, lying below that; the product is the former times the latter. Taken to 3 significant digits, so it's 2.33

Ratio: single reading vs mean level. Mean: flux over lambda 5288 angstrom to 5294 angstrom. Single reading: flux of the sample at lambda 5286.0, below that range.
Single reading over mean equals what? 0.94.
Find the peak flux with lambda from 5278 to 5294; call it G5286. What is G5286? 21.06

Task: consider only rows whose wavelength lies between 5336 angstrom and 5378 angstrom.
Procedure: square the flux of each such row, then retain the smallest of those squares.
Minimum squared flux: 298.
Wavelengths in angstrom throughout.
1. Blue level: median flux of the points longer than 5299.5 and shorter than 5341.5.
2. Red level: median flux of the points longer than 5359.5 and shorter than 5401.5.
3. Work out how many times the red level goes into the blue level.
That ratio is 0.98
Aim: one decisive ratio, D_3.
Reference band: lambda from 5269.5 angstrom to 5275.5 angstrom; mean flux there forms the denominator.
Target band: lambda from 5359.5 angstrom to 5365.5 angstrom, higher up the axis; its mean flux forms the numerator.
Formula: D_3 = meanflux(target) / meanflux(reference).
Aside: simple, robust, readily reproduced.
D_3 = 1.41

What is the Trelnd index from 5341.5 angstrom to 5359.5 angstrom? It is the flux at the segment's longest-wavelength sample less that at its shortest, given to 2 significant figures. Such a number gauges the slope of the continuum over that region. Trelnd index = 4.2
